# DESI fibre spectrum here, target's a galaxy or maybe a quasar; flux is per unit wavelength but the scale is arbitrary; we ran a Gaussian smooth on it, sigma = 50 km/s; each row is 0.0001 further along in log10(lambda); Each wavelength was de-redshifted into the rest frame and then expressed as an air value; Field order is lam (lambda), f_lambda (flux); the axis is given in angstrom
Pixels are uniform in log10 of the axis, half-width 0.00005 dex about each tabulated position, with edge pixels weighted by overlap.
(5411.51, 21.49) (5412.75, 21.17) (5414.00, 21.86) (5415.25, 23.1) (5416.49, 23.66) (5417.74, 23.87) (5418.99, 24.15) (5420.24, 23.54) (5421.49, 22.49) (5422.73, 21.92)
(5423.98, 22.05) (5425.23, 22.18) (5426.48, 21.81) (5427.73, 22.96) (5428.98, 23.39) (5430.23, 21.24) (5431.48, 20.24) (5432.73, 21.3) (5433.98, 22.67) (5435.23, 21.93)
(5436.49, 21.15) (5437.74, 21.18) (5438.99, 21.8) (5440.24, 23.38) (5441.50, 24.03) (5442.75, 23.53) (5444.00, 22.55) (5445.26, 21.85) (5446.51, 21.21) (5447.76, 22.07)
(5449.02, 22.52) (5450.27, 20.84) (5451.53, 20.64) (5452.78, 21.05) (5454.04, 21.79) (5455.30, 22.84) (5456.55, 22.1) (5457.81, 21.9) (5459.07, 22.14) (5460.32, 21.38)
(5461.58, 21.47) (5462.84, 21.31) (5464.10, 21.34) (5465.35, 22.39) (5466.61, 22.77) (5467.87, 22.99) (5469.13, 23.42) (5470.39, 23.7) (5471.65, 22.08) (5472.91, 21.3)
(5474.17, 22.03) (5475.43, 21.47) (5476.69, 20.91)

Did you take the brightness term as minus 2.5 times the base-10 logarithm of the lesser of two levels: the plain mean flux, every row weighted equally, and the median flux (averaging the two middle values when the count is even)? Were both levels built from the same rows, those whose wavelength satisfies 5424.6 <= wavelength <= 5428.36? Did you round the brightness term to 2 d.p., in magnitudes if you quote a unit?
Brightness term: -3.36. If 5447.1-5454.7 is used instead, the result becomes -3.33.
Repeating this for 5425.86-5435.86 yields -3.35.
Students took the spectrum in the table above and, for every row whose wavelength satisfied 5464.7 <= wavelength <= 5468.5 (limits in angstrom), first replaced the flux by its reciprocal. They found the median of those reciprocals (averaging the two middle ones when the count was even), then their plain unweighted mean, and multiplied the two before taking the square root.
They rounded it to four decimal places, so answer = 0.0440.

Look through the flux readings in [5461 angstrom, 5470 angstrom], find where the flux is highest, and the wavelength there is 5469.13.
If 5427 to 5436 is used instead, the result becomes 5428.98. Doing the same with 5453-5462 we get 5455.30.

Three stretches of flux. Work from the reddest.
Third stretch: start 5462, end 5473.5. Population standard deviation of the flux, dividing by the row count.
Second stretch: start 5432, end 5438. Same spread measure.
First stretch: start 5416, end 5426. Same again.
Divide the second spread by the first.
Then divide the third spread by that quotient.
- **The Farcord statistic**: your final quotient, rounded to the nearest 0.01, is 1.27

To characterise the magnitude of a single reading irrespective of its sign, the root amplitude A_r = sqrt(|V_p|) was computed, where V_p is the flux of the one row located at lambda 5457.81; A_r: 4.68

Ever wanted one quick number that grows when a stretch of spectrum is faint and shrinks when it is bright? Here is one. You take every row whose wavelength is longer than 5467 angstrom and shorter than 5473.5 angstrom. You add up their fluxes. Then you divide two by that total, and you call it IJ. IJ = 0.0176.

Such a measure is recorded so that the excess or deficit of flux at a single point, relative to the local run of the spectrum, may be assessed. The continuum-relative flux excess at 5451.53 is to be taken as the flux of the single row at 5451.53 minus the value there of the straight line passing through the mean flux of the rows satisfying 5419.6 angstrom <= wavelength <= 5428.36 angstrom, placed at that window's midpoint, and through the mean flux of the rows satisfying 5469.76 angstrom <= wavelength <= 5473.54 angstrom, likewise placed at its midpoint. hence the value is -1.7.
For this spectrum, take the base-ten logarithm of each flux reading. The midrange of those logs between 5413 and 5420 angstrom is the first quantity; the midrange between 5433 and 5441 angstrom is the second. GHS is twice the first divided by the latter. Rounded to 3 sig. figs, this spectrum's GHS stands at 2.02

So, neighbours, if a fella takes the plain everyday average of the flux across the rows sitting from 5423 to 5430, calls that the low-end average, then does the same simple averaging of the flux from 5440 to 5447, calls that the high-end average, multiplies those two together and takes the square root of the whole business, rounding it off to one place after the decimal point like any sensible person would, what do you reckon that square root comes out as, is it 22.6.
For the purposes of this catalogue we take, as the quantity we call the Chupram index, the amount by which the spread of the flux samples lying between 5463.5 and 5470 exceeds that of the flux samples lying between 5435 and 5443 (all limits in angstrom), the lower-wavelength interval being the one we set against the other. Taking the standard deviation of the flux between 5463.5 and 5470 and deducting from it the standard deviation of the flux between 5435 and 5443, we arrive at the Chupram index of -0.40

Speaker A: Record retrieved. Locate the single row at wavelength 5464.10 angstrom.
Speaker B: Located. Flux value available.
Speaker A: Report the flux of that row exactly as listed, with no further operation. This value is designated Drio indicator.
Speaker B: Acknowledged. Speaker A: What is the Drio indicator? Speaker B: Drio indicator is 21.34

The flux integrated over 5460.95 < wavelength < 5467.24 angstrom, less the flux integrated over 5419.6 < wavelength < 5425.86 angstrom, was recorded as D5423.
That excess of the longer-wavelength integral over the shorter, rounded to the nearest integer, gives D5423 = -3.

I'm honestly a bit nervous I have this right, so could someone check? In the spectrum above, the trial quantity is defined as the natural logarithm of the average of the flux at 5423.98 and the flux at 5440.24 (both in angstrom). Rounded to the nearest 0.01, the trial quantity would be 3.12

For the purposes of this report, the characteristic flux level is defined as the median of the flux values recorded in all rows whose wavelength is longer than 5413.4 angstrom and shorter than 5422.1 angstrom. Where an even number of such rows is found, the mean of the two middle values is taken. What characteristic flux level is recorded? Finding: 23.5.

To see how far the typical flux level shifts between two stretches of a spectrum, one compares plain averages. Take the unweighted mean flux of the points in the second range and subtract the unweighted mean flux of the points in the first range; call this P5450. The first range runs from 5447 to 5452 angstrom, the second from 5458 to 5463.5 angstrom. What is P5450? 0.1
